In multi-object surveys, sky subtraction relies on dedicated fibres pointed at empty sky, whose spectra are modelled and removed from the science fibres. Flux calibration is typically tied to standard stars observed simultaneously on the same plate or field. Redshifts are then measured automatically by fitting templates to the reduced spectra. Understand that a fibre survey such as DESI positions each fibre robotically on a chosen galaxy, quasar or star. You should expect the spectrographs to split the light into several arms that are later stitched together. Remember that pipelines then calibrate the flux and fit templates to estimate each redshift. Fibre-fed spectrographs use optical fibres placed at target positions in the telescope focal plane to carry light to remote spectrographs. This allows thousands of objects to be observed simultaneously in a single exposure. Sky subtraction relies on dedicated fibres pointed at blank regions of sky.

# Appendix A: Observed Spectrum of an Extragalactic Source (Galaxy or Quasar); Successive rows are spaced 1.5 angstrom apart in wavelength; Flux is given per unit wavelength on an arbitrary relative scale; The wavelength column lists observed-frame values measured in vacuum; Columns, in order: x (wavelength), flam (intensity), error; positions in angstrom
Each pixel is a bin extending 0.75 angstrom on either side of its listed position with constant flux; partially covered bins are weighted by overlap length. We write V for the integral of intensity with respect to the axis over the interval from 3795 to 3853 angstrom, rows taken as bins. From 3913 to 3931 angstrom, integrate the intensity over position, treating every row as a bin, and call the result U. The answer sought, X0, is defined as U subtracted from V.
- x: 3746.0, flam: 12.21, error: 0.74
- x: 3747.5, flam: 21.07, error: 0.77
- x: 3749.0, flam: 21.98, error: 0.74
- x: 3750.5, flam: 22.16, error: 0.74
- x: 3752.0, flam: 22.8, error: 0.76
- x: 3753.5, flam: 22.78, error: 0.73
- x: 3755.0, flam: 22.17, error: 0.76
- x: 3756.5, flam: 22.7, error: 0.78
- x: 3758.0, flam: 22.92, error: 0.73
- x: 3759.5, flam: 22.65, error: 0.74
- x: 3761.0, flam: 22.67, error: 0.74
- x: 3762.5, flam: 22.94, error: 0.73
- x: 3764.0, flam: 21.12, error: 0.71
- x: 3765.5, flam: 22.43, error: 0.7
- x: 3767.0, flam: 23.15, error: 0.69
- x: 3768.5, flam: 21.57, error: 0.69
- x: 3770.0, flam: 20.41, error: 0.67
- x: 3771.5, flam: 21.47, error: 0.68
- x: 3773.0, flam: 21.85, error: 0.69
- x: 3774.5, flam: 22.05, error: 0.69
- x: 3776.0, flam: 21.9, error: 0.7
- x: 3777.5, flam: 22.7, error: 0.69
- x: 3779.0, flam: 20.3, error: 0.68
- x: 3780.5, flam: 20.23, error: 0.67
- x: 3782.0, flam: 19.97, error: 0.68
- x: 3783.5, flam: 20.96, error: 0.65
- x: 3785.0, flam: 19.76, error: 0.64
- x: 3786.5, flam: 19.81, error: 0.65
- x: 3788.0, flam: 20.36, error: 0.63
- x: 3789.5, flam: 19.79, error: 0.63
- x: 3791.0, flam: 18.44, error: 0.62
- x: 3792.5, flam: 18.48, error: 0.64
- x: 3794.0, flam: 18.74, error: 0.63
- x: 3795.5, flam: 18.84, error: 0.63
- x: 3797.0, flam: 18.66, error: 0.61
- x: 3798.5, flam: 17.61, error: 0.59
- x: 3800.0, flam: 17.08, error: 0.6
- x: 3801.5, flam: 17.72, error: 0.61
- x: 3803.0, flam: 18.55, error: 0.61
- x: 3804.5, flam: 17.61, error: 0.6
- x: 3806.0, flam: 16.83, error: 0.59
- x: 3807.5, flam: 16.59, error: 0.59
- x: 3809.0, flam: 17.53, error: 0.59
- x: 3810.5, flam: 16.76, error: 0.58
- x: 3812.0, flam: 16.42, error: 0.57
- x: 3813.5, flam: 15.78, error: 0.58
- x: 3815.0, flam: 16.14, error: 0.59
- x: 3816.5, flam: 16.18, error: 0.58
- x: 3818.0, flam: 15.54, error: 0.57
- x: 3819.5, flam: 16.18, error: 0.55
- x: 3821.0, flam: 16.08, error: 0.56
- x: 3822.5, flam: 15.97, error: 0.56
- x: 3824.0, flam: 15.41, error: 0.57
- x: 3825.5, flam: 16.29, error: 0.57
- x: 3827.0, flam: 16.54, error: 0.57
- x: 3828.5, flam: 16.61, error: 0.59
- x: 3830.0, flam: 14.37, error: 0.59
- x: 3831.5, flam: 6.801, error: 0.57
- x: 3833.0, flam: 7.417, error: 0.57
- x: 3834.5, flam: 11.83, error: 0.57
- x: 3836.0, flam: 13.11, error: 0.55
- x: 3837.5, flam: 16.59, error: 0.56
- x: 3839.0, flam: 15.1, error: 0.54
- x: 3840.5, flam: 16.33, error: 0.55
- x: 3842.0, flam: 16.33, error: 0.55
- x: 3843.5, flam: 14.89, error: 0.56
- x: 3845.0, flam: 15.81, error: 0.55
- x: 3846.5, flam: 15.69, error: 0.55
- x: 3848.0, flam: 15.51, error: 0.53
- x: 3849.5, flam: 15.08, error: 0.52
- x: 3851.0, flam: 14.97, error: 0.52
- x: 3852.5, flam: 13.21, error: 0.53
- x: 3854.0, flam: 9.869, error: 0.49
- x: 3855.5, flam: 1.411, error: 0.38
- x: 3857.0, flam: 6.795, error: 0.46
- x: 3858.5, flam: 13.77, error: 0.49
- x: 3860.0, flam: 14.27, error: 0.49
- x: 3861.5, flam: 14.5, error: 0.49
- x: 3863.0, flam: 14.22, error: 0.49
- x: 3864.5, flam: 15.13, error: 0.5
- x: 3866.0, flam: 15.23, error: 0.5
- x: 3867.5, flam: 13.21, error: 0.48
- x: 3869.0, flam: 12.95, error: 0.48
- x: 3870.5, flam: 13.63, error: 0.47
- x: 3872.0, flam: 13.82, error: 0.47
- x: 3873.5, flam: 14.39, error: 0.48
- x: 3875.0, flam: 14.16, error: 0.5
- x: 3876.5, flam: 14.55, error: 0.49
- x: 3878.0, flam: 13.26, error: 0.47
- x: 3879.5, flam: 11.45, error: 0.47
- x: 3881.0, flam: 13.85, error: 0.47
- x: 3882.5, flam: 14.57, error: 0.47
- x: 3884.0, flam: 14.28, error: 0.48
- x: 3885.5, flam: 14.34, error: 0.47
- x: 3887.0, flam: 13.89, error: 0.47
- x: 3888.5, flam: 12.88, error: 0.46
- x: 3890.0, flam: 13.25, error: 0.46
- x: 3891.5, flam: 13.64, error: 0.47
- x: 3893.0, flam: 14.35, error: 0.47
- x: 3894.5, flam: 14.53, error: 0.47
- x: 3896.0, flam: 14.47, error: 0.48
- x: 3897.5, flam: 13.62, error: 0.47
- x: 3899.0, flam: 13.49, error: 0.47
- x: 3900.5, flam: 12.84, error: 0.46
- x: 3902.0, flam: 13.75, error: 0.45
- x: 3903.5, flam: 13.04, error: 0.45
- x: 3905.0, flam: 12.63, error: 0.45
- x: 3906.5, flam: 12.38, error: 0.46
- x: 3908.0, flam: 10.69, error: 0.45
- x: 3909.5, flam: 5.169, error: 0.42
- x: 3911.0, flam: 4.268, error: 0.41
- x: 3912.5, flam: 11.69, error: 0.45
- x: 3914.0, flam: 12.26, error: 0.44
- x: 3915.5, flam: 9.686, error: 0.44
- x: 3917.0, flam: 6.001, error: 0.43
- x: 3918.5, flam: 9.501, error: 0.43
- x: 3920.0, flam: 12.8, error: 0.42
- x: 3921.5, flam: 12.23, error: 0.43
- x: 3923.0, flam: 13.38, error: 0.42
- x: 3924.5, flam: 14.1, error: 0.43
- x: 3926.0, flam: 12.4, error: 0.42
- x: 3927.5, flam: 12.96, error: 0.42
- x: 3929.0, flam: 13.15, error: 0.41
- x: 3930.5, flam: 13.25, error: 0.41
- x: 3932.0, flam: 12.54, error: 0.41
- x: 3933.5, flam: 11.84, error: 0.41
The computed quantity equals 695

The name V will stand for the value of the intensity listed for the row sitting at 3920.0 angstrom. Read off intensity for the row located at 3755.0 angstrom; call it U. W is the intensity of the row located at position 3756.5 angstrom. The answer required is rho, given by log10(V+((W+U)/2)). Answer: 1.55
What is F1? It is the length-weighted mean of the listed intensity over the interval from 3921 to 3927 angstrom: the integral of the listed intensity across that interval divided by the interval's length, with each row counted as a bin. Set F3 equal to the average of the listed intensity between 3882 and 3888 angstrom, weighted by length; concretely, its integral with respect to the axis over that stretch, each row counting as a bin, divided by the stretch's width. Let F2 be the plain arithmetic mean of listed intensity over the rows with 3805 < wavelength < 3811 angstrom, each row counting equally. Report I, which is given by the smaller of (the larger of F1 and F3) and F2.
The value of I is 14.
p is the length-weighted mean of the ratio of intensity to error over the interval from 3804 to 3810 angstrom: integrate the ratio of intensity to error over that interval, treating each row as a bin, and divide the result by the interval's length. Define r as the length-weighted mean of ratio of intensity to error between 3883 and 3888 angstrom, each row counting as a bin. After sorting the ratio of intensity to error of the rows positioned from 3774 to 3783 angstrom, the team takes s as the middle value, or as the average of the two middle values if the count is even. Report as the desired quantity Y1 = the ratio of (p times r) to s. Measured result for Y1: 28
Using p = 28.9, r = 29.9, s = 30.7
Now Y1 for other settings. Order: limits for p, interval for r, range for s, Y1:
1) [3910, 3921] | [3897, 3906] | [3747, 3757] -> 21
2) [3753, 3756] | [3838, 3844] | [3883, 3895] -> 29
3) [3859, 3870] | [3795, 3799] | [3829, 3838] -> 39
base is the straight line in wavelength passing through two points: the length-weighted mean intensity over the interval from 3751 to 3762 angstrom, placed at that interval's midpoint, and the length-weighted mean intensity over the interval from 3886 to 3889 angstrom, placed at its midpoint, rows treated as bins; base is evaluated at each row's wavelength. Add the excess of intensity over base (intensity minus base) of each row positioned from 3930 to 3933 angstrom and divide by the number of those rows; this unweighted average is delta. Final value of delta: 2.4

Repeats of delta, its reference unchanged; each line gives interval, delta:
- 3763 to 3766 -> -0.3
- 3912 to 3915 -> 0.3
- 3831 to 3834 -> -10.3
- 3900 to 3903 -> 0.7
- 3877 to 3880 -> -1.8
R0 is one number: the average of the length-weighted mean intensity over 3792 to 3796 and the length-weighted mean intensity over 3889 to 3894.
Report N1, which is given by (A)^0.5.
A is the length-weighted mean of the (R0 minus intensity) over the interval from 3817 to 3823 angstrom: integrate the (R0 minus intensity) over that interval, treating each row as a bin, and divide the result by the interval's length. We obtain 0.51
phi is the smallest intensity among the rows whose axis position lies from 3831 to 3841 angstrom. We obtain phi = 6.801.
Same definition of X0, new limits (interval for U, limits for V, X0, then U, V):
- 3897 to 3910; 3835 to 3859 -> 164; 157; 321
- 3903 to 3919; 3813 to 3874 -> 697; 155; 852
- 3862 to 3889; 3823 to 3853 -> 57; 375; 433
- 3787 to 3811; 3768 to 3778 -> -218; 435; 217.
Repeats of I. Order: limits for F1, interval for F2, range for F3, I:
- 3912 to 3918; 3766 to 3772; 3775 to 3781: 21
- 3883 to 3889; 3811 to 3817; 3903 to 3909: 14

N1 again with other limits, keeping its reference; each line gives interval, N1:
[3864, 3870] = 1.47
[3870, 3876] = 1.48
